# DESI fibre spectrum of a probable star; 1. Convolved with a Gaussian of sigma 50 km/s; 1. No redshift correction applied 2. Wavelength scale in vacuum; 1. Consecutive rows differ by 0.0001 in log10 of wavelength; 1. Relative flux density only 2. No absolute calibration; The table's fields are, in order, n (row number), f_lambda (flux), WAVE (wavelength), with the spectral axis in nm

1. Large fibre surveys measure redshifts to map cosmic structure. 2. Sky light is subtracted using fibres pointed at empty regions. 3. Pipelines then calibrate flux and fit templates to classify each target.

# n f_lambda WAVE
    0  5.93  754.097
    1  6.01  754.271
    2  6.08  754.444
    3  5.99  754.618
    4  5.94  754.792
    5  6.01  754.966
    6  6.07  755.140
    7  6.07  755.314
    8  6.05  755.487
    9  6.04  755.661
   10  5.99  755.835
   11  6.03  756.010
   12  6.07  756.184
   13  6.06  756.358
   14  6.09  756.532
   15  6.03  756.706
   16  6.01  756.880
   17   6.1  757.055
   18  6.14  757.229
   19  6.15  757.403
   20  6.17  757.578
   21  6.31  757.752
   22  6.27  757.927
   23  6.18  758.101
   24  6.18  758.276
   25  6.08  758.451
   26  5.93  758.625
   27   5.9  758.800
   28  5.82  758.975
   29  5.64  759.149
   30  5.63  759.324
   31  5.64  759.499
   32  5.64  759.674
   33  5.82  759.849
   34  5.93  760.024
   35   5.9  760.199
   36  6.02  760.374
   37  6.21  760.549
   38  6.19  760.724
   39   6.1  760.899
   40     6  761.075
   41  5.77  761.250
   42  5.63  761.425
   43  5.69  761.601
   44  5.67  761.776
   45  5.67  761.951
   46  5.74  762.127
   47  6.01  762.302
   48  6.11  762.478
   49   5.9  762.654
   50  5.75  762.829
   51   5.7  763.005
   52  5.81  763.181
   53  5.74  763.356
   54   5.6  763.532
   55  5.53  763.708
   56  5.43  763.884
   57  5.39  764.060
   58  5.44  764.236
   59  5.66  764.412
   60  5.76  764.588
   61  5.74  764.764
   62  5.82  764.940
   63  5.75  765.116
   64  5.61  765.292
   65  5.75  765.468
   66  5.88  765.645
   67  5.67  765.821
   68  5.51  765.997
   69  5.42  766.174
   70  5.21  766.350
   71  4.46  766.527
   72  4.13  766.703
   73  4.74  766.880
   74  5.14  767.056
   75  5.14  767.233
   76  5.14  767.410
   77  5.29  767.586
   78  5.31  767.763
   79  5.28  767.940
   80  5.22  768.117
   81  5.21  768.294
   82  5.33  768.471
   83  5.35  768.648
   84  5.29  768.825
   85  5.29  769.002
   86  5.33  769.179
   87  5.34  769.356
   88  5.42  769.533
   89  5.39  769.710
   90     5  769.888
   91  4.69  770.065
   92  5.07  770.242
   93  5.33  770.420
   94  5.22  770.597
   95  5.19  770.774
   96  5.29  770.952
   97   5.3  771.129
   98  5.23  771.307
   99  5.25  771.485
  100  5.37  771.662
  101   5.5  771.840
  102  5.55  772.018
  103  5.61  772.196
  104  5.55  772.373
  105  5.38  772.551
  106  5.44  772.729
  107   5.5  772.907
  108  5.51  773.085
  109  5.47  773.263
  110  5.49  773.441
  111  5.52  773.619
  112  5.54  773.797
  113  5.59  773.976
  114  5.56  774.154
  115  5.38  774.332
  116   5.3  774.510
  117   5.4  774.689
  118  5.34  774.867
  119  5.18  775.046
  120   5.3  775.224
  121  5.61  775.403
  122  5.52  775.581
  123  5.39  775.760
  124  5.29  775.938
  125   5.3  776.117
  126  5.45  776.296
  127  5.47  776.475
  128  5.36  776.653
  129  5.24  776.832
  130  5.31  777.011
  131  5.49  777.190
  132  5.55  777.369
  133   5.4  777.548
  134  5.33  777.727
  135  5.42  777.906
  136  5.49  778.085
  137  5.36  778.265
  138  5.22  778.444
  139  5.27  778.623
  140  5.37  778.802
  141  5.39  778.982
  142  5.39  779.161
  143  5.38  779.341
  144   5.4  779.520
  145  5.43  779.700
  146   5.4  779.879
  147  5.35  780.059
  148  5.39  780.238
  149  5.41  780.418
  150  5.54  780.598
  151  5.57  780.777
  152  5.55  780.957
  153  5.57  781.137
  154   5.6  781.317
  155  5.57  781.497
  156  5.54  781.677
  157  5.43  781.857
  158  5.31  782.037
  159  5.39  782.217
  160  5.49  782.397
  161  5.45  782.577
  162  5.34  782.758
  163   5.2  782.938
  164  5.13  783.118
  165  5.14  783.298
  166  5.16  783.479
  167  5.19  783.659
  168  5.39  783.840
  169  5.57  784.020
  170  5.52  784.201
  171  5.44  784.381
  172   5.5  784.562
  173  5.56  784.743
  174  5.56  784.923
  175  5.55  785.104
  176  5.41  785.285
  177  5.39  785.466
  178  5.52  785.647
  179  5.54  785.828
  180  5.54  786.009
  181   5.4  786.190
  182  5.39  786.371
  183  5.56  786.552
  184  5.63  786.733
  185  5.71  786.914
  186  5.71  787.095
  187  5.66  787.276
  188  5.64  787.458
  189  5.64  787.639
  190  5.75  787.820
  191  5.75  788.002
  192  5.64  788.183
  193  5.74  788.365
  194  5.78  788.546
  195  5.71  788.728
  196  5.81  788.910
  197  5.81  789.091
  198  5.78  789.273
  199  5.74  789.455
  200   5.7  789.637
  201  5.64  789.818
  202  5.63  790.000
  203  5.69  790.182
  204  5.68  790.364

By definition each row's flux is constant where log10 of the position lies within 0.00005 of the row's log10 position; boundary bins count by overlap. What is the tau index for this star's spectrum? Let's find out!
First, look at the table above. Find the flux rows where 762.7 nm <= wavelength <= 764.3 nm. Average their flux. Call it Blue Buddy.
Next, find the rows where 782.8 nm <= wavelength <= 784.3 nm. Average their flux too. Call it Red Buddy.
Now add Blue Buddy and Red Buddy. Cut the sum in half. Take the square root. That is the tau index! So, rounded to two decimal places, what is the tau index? 2.33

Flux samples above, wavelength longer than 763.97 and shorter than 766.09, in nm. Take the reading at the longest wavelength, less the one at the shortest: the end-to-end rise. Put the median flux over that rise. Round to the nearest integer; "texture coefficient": 48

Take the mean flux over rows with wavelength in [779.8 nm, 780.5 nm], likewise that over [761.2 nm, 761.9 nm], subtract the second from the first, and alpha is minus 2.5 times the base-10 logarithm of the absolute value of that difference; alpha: 1.3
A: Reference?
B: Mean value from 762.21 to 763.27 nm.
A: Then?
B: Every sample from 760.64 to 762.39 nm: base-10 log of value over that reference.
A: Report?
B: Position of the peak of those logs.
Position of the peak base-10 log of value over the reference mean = 760.724 nm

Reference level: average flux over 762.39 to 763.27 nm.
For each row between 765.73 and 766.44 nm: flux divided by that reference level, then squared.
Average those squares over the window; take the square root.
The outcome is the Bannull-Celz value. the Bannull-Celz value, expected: 0.93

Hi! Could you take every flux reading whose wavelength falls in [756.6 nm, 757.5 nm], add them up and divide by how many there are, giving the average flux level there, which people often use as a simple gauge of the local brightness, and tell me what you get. 6.09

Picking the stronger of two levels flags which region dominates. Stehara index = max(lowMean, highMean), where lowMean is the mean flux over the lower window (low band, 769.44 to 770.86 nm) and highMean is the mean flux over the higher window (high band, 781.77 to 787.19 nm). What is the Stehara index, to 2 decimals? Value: 5.44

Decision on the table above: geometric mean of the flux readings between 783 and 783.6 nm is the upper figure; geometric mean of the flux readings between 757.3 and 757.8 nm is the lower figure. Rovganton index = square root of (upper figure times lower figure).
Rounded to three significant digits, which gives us 5.65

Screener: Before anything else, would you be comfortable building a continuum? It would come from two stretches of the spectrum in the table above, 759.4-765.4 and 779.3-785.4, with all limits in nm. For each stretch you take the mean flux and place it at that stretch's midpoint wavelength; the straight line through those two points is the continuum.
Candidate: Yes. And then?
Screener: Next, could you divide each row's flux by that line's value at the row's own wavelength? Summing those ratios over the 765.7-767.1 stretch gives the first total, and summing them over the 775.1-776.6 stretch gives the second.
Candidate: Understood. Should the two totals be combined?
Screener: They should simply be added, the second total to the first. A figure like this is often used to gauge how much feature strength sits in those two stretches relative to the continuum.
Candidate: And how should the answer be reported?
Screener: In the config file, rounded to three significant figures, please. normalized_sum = 14.9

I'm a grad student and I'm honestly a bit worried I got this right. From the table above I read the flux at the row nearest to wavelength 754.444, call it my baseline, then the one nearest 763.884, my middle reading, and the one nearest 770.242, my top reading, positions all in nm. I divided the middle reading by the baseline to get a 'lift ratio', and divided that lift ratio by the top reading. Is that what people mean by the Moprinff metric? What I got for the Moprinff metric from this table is 0.176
